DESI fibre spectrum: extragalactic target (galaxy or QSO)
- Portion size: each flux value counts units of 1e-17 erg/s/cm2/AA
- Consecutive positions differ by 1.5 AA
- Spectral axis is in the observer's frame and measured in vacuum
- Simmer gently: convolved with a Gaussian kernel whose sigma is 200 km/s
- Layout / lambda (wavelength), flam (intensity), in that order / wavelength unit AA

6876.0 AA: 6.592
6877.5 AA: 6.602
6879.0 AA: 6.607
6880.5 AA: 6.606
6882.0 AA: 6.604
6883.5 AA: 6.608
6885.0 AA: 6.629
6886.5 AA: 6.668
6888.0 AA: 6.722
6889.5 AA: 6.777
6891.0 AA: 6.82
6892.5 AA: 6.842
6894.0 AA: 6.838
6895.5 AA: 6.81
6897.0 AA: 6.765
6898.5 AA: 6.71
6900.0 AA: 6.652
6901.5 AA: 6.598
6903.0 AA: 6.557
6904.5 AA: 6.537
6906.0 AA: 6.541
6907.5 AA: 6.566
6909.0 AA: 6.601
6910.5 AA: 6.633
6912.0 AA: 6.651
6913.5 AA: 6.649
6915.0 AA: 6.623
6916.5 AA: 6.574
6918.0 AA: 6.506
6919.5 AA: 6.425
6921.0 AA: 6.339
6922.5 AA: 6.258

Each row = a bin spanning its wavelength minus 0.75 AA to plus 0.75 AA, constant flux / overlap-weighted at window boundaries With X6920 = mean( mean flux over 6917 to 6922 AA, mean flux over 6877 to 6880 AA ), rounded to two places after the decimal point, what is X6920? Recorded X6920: 6.51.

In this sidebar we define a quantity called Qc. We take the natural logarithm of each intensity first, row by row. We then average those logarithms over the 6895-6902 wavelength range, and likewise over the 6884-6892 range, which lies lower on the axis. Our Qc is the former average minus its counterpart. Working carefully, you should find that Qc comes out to -0.002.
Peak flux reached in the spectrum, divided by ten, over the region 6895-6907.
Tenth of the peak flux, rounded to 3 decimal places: 0.681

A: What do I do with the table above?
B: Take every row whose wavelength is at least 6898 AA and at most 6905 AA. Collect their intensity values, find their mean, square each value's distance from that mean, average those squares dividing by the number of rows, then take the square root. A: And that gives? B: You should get 0.063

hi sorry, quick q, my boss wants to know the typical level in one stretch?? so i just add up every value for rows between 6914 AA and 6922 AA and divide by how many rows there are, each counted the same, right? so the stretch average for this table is 6.49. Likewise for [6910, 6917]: 6.63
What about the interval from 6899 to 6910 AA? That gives 6.58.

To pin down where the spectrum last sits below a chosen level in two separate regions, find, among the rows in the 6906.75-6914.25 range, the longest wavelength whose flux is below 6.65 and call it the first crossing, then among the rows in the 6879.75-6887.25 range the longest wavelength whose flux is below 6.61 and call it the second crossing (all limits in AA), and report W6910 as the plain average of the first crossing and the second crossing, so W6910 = 6898.5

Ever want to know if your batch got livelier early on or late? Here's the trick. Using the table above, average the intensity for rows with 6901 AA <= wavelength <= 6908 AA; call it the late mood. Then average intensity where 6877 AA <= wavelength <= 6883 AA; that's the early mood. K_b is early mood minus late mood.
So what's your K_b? 0.0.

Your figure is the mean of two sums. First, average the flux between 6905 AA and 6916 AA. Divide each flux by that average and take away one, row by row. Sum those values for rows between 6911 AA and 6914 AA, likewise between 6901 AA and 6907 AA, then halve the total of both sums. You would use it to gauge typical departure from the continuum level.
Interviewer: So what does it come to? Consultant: -0.01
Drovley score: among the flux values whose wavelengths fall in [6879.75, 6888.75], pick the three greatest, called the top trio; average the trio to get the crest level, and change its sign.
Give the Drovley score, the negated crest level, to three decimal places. -6.673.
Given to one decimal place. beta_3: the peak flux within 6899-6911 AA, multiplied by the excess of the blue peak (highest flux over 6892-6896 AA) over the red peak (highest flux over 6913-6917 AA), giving 1.3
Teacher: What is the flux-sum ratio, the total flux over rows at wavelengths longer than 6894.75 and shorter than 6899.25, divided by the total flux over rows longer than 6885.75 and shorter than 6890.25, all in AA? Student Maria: 1.01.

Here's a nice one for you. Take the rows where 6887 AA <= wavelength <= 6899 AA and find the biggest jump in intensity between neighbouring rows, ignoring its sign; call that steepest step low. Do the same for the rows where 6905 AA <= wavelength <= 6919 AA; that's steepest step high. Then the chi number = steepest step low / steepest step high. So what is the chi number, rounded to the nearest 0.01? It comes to 0.81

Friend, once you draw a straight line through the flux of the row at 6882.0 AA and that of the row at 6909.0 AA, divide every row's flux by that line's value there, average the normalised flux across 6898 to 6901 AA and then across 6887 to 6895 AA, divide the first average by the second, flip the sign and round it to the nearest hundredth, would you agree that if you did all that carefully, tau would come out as -0.98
